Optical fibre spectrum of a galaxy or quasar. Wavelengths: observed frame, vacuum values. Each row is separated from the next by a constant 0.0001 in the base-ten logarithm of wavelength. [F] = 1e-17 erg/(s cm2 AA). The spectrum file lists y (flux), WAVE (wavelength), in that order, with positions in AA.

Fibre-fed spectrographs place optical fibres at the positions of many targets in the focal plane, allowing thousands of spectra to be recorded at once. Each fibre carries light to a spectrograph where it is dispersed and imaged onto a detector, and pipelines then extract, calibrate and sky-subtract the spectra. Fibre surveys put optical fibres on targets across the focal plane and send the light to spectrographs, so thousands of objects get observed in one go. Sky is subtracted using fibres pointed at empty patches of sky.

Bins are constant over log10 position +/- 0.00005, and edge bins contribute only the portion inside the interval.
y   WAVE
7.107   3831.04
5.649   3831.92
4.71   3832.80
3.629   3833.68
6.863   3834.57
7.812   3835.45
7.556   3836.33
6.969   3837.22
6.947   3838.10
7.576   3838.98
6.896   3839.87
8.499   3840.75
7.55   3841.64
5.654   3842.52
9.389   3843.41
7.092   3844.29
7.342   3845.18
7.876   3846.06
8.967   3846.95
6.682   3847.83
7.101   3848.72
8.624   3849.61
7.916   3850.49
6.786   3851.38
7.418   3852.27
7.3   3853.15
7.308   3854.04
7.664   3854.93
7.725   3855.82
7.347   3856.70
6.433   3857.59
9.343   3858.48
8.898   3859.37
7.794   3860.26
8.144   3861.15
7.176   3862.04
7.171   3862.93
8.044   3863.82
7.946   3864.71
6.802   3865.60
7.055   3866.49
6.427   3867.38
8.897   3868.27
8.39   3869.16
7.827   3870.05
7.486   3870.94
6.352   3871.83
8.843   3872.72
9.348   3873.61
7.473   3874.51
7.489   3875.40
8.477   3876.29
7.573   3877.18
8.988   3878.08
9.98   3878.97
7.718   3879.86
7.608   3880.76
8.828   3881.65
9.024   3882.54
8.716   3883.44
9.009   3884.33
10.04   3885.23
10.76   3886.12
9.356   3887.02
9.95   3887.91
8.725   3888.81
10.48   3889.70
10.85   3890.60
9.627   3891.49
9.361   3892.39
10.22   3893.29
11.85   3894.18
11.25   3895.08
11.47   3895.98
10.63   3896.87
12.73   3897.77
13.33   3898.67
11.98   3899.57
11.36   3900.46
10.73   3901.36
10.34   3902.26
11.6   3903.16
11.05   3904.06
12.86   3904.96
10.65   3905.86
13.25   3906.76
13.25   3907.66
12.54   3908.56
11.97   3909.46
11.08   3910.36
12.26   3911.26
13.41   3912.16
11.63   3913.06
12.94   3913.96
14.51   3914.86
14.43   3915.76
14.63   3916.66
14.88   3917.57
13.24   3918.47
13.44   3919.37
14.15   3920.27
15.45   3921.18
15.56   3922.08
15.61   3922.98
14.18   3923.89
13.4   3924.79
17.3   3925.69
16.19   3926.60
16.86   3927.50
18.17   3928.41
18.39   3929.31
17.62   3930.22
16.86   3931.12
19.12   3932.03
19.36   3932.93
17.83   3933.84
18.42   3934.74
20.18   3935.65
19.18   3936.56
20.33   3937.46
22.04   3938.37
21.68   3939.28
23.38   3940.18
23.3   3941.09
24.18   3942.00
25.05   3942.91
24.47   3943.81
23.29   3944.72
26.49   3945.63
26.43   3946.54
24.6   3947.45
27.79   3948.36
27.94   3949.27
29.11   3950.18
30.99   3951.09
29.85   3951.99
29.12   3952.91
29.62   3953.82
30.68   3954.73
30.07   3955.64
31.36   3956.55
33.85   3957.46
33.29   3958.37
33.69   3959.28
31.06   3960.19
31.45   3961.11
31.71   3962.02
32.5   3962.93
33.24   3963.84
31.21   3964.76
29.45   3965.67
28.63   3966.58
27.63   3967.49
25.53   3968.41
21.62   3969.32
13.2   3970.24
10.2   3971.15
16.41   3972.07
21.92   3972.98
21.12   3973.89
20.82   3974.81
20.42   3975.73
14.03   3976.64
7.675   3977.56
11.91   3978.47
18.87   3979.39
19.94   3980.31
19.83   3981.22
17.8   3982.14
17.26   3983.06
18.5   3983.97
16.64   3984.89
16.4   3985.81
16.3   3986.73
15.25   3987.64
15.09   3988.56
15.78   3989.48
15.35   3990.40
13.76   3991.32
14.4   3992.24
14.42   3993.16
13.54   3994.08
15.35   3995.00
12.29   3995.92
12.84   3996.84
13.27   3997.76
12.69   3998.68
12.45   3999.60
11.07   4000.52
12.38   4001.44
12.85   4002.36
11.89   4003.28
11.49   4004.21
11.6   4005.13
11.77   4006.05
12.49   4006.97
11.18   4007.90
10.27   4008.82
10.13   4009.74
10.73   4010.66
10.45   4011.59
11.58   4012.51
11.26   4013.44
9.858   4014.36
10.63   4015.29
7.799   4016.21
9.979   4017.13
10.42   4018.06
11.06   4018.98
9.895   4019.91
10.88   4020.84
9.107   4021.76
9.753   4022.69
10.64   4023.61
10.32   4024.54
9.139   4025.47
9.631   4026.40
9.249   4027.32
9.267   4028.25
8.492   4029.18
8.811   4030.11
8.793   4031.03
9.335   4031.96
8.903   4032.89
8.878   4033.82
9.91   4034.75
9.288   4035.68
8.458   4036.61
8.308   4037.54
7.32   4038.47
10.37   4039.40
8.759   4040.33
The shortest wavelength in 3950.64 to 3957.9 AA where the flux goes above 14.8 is 3951.09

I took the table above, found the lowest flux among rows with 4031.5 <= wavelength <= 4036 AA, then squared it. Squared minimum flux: 79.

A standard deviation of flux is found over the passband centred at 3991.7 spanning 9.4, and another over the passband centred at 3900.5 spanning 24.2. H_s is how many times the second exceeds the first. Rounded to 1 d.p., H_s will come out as 1.2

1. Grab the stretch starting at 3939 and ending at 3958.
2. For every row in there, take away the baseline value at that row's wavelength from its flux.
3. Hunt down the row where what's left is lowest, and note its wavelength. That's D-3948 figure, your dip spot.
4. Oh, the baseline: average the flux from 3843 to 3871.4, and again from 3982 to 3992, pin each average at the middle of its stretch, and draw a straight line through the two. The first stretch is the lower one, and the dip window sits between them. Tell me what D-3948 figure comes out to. 3939.28 AA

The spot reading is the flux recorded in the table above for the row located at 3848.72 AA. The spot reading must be 7.101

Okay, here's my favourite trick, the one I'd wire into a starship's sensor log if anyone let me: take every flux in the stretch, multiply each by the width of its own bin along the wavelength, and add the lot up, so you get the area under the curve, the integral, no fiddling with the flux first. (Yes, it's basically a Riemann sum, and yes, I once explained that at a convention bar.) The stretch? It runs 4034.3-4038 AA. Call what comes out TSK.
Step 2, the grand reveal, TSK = 33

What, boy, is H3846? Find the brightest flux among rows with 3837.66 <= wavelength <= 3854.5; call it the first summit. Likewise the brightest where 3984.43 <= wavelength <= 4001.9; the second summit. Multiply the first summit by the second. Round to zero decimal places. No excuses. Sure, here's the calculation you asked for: 156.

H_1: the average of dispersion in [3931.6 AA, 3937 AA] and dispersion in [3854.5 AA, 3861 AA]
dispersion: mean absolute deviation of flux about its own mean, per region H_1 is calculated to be 0.65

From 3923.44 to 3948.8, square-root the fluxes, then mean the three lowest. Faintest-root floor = 3.8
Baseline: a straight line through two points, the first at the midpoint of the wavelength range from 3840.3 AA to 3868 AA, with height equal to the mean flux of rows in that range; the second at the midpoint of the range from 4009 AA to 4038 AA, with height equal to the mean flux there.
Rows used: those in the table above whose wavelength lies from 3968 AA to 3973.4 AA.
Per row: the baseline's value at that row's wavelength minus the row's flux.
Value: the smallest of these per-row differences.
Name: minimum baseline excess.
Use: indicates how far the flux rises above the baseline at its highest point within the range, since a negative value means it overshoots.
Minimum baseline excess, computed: -17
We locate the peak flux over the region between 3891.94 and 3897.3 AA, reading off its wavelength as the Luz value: 3894.18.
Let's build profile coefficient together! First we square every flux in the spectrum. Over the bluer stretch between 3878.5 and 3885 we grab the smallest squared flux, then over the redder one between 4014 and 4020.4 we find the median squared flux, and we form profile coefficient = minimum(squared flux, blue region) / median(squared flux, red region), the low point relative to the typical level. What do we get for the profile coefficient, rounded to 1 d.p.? 0.6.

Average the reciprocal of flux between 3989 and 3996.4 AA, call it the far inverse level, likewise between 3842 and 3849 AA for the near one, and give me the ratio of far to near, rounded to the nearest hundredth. 0.51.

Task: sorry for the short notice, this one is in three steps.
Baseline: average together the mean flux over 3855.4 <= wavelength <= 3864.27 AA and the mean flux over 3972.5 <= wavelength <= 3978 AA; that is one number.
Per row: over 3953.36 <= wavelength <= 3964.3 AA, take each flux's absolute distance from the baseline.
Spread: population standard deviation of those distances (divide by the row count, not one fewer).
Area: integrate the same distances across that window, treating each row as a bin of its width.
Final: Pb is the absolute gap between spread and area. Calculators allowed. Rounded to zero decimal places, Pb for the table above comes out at 208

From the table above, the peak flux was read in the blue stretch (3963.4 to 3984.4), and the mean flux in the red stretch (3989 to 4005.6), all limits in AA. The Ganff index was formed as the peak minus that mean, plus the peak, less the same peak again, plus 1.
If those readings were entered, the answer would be 21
